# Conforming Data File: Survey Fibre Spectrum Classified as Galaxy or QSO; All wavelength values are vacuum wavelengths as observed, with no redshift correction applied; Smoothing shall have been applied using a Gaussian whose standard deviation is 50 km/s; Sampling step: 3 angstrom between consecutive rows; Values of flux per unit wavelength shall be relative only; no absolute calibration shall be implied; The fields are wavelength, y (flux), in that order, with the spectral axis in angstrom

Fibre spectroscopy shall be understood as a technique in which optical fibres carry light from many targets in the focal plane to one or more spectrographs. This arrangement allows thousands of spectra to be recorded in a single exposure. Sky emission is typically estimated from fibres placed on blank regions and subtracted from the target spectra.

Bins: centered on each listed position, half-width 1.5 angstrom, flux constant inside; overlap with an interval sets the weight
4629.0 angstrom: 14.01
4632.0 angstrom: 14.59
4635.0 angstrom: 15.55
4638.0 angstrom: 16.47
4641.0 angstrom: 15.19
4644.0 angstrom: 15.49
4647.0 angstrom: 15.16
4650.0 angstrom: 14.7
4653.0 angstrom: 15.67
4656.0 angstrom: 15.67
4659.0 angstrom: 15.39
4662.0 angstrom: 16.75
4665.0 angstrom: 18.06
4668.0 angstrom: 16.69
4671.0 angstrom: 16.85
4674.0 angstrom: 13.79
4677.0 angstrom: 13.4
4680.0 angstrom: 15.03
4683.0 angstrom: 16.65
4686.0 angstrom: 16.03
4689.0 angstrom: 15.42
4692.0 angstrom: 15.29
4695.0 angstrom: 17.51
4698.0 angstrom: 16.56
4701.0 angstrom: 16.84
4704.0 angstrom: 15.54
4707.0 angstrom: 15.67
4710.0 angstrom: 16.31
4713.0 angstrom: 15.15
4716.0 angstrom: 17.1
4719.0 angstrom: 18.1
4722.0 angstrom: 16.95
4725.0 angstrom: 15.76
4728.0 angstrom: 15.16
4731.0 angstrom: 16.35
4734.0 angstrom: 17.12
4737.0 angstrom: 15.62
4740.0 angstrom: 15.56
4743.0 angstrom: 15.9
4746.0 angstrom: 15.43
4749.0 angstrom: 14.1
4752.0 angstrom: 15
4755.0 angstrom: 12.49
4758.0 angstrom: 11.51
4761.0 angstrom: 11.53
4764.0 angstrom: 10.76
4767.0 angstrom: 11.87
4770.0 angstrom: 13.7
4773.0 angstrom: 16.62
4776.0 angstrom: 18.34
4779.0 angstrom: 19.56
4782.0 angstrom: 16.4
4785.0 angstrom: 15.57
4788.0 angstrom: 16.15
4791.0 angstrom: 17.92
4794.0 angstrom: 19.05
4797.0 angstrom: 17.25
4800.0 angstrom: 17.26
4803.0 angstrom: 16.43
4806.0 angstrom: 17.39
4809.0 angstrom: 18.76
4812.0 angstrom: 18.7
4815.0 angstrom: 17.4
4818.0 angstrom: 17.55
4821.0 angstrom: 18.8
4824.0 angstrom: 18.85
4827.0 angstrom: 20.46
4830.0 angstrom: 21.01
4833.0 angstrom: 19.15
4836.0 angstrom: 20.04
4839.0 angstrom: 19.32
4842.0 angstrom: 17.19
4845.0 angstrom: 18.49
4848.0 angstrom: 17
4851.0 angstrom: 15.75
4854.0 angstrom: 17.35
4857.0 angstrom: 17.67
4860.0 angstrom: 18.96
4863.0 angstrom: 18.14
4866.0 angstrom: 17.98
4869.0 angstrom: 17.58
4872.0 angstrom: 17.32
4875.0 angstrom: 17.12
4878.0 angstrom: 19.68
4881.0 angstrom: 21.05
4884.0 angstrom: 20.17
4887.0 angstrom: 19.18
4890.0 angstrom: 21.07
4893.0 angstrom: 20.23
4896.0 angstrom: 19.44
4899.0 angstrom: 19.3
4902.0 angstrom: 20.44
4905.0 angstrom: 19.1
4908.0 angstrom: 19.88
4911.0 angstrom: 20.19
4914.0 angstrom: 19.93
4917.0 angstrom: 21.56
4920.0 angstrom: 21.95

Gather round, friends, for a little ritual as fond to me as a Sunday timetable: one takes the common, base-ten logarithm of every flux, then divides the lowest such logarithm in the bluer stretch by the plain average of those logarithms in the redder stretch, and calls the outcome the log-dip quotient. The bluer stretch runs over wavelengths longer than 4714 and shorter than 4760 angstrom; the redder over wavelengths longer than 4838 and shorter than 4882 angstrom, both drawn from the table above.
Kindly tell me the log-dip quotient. 0.85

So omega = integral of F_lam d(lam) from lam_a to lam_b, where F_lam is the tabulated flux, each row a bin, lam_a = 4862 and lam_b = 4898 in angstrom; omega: 687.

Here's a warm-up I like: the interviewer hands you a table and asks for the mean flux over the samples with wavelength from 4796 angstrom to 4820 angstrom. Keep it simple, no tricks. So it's 18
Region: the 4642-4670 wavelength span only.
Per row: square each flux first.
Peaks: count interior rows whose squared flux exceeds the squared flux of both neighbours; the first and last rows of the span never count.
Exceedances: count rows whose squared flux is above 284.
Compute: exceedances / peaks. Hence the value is 1.0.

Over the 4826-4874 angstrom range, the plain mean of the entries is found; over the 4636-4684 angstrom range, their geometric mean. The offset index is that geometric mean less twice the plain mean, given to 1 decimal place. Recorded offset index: -21.0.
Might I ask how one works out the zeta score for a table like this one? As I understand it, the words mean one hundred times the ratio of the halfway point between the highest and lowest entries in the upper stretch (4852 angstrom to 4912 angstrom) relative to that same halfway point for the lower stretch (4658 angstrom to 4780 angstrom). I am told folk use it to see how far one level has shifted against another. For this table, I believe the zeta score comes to 126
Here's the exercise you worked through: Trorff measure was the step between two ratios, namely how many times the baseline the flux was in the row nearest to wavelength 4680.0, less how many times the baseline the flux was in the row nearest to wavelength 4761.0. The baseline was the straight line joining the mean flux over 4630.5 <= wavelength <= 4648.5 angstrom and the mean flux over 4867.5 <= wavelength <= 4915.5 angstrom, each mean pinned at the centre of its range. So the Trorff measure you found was 0.27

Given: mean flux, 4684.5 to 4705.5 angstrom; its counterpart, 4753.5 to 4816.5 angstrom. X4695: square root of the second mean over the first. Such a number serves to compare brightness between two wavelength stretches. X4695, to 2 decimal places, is 0.99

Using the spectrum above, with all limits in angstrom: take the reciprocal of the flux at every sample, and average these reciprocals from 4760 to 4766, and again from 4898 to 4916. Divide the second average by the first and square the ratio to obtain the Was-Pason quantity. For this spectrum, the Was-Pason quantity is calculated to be 0.32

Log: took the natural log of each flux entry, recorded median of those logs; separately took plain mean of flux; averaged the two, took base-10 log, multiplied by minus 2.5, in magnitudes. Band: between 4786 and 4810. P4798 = -2.52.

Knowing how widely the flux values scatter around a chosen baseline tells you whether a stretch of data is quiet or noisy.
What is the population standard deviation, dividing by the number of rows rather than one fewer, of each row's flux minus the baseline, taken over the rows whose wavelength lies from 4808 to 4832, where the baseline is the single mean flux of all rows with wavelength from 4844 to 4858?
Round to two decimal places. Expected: 1.17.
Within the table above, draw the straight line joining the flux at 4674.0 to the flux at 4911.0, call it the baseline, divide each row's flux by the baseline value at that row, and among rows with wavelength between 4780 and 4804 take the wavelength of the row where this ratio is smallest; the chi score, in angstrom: 4785.0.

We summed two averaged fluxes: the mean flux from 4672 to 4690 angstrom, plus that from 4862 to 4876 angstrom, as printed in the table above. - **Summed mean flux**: 32.7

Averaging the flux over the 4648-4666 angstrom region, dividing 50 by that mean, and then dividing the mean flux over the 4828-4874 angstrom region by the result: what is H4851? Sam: 5.8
